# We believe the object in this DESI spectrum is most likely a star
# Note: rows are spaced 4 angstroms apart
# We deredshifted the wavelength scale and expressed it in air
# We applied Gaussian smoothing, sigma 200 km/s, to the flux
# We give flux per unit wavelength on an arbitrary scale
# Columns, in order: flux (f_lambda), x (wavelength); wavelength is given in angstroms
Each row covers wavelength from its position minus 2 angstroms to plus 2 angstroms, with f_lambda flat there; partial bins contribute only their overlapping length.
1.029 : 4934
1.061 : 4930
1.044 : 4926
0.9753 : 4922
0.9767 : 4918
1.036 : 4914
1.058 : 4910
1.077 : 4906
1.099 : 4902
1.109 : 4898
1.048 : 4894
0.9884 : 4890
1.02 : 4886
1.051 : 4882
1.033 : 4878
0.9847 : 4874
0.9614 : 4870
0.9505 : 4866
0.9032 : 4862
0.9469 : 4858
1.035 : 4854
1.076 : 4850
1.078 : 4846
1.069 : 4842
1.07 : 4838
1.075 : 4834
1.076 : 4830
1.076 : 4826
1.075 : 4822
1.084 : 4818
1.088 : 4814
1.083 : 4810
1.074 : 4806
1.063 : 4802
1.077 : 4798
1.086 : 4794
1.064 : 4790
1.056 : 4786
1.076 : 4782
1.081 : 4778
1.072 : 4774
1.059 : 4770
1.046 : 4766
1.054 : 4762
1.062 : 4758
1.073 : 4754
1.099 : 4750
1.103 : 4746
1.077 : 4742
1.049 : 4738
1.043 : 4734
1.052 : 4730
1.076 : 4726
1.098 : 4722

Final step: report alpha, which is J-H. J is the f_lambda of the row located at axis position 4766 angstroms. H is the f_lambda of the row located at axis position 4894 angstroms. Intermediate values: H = 1.048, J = 1.046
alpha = -0.002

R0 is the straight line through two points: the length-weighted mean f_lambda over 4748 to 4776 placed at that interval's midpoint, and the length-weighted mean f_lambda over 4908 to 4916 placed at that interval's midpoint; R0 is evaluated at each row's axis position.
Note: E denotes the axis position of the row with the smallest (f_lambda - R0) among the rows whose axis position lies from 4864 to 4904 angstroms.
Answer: 4866 angstroms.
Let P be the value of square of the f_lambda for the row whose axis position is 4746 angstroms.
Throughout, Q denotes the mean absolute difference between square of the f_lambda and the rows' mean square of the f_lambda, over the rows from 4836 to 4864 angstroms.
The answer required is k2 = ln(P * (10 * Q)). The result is 0.3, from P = 1.22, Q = 0.114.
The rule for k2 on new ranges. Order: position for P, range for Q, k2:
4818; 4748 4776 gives -1.1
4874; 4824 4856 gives -1.7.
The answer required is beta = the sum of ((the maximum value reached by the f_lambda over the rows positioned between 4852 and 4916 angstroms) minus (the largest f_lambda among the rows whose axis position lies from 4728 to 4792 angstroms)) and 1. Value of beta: 1.01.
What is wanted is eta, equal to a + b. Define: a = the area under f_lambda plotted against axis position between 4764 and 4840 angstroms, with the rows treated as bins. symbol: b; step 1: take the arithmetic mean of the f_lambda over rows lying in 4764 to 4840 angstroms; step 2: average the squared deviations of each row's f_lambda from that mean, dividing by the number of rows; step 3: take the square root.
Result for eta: 82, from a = 82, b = 0.011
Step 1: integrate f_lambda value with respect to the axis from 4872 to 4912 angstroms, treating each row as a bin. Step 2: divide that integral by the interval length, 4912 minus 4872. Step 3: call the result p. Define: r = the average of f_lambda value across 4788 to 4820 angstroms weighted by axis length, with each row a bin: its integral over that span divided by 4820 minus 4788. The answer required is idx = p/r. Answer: 0.97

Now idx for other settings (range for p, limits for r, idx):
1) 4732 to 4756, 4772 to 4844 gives 1.00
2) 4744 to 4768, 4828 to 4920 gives 1.04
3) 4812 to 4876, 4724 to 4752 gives 0.97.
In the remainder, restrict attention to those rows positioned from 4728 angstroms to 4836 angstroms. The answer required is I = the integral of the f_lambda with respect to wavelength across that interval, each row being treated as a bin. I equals 116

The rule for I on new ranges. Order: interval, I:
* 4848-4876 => 27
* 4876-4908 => 34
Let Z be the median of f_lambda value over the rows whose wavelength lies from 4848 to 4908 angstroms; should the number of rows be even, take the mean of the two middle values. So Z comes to 1.03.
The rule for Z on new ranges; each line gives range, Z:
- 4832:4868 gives 1.07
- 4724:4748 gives 1.06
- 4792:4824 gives 1.08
